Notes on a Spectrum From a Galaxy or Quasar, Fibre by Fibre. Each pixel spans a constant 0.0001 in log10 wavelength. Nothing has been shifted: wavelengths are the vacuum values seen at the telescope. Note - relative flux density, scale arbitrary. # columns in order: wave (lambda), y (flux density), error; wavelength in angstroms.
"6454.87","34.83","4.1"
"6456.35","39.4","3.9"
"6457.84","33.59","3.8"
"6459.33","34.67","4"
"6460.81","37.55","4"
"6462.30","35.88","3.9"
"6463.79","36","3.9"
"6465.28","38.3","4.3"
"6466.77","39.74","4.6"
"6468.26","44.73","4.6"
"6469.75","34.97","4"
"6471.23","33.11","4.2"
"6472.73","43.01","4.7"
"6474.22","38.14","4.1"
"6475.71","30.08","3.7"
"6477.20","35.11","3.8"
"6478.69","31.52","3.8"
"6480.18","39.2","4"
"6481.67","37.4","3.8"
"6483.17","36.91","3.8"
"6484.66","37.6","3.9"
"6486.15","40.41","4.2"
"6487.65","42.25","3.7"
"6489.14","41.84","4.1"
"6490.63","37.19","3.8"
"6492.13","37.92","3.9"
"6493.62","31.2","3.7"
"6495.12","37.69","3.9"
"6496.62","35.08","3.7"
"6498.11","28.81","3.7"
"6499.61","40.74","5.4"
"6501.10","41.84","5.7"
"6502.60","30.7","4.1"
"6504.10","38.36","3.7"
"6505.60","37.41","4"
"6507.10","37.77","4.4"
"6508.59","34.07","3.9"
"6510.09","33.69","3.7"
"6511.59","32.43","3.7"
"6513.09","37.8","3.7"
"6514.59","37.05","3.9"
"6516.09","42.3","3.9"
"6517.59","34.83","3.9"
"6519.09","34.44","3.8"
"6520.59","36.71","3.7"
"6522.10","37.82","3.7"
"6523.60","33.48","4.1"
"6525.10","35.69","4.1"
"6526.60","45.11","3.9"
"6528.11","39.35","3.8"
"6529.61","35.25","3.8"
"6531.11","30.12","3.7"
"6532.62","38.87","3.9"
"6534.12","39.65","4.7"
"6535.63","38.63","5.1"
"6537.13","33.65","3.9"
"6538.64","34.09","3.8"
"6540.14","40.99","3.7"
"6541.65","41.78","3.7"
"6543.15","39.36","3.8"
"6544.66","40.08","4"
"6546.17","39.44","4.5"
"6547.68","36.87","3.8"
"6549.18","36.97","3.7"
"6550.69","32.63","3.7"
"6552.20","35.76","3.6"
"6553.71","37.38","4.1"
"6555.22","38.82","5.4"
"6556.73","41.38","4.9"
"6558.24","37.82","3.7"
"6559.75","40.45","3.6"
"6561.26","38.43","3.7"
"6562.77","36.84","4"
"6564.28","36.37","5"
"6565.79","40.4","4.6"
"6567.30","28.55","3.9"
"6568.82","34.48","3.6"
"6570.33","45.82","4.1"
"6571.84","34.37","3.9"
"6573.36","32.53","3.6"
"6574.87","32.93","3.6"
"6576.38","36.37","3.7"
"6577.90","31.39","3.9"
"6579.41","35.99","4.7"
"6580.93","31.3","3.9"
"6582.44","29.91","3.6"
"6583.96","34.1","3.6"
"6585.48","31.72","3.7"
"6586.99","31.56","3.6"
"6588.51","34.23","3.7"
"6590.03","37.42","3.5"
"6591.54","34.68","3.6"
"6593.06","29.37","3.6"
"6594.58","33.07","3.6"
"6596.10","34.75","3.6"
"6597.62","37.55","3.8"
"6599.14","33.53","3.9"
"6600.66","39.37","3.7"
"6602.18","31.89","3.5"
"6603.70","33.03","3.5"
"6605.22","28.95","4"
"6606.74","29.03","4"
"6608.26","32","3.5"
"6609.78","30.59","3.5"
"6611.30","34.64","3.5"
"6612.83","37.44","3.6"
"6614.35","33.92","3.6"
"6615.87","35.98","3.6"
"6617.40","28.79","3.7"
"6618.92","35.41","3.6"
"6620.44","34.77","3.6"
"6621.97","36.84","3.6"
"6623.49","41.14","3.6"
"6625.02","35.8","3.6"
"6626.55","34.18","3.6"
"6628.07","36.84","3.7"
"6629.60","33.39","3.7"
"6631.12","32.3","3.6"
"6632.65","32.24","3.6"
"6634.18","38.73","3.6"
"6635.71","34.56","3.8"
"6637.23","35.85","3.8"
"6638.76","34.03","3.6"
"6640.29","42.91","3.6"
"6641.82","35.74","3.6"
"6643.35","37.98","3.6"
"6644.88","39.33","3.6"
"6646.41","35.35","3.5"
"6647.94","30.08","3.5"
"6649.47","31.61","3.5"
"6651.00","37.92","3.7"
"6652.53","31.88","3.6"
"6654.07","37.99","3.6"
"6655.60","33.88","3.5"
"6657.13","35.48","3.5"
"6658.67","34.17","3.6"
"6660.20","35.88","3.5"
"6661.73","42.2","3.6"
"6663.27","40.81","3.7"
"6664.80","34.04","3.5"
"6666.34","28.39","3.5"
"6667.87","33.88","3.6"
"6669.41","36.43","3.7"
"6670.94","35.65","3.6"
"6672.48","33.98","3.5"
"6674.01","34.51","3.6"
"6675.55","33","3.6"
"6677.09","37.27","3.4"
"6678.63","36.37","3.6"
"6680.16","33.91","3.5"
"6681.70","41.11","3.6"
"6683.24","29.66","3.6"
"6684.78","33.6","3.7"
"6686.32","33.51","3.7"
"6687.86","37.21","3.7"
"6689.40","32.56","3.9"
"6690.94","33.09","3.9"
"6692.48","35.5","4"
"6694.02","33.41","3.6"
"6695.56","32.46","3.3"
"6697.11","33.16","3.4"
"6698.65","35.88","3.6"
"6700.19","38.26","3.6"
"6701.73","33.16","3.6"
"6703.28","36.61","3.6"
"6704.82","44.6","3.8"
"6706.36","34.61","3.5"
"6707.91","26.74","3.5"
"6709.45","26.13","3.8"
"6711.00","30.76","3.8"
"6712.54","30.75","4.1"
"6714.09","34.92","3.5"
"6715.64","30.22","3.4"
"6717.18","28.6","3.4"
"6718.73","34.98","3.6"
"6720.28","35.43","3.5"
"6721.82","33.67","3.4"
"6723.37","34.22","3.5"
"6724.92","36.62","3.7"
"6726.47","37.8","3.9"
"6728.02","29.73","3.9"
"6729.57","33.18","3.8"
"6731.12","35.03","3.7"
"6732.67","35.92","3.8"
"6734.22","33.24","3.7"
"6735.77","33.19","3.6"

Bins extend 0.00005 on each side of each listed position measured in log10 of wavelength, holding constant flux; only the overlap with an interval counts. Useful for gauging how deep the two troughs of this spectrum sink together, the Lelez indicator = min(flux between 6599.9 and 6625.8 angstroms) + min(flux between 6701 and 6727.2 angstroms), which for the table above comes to 55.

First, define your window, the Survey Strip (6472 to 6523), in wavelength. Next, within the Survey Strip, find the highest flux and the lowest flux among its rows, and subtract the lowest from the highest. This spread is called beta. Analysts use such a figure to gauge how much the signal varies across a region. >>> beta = 14.2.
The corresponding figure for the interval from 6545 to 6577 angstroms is 17.3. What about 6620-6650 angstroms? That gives 12.8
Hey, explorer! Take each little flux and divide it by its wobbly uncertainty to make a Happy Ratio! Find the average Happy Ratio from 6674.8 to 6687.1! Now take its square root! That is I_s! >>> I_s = 3.12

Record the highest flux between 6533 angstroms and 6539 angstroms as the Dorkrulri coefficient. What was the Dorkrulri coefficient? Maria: 39.65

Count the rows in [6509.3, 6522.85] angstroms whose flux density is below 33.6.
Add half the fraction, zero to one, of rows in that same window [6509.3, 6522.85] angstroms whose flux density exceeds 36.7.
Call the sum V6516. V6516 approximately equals 1.28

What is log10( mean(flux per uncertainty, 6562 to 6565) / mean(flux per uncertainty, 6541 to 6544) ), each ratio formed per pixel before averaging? -0.12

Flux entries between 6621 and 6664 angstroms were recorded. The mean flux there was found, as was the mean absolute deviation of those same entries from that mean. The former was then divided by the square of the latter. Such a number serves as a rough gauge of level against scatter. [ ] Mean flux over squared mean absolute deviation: 5.4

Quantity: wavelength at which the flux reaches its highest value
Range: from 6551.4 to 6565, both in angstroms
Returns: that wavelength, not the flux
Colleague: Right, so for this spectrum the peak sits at 6556.73 angstroms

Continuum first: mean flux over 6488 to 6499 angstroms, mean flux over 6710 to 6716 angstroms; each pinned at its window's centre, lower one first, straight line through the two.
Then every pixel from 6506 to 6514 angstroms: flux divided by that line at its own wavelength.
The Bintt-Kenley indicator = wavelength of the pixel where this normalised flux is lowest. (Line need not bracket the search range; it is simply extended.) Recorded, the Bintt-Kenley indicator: 6511.59 angstroms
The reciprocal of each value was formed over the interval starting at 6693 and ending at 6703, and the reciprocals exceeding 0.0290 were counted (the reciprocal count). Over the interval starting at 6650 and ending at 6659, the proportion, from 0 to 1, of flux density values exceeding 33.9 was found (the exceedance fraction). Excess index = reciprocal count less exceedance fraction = 3.33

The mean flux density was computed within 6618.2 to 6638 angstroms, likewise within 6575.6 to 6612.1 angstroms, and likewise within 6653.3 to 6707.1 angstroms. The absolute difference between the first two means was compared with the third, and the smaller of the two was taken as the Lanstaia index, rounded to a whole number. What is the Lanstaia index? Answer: 2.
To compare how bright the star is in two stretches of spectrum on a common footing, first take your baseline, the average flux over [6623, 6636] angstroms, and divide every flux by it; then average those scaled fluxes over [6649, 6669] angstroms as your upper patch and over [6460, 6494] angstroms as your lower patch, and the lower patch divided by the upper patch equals 1.06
